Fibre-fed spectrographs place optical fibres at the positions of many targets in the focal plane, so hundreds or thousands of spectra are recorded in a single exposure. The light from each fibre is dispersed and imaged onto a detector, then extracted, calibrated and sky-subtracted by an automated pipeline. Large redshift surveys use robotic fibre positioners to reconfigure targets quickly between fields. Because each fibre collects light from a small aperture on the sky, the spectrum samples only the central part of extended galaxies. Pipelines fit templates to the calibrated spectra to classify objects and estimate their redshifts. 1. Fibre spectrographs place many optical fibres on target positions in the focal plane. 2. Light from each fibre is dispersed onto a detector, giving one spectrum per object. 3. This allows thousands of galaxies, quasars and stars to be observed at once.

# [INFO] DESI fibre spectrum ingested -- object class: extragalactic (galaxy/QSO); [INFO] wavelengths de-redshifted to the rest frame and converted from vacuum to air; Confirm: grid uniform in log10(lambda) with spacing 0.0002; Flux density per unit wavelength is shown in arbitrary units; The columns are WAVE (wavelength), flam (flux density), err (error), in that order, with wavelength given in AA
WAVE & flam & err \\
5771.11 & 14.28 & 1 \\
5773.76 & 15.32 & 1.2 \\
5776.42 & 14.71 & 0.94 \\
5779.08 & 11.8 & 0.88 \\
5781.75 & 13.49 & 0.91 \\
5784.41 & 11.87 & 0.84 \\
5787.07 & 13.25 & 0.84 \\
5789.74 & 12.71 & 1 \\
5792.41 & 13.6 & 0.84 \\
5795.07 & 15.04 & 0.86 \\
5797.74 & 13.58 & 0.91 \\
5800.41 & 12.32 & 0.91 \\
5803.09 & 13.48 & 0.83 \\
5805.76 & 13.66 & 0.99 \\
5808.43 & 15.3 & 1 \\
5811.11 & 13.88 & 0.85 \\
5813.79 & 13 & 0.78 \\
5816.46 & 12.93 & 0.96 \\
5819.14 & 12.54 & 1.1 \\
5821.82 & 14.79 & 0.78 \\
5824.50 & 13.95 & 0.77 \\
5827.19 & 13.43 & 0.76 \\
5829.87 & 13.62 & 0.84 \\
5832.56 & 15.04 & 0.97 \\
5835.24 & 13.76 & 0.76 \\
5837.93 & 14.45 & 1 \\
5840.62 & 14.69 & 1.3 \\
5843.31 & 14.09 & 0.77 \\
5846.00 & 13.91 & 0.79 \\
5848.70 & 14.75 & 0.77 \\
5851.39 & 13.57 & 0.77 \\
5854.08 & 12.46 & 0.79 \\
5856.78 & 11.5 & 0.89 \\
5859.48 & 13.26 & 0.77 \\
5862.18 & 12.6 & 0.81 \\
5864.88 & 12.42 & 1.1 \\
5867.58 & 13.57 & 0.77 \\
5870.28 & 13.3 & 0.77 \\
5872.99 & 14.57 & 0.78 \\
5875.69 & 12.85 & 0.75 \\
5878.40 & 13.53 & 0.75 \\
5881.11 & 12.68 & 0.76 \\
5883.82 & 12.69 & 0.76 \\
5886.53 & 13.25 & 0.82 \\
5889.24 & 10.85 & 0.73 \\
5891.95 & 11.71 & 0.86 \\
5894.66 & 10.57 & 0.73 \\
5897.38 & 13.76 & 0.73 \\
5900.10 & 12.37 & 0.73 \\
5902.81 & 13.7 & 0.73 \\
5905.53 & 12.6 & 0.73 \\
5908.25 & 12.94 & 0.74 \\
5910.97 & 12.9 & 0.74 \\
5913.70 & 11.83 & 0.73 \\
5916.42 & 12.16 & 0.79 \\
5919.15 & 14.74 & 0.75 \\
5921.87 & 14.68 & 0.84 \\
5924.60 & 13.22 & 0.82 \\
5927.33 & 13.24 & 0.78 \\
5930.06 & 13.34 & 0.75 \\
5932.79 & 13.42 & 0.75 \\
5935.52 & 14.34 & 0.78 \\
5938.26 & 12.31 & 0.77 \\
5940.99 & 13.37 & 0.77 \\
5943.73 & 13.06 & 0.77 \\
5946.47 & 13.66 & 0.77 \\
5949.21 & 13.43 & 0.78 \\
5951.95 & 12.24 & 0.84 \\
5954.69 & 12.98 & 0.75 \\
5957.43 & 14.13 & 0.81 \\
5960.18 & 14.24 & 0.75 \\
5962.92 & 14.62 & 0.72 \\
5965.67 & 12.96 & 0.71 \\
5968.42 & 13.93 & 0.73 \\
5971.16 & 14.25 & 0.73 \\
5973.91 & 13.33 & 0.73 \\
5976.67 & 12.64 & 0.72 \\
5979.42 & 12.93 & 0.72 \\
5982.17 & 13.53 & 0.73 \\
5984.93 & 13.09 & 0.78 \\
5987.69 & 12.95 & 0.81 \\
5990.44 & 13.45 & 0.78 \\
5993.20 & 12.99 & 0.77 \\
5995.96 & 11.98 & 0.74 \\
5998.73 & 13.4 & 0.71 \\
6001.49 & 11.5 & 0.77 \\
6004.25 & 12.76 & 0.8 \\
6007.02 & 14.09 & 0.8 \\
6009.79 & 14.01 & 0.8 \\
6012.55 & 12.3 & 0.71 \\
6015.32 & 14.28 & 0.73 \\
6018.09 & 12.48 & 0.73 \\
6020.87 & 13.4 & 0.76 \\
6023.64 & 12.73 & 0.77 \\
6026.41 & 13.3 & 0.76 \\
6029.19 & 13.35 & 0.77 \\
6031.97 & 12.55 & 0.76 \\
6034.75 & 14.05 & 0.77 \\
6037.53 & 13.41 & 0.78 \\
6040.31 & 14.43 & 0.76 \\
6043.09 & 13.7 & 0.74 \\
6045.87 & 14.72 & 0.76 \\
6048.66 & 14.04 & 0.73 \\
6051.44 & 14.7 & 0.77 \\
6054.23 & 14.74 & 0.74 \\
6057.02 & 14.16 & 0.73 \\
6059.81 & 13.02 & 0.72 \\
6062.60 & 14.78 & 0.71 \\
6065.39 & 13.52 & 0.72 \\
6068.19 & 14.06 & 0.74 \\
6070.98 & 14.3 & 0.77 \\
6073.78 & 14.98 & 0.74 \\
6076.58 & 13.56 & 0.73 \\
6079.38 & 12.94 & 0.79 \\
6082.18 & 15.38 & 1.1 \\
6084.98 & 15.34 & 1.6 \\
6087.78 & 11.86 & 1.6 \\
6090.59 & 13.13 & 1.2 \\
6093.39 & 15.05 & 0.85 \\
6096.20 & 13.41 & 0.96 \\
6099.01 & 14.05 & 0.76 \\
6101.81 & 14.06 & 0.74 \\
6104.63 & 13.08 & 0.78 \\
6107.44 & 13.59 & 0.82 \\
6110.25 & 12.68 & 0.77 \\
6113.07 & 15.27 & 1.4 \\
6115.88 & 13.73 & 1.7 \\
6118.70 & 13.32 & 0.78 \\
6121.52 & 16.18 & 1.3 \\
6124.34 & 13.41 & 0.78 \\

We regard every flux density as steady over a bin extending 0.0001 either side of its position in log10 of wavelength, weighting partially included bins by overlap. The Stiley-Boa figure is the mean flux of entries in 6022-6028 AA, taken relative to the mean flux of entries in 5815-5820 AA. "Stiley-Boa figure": 1.02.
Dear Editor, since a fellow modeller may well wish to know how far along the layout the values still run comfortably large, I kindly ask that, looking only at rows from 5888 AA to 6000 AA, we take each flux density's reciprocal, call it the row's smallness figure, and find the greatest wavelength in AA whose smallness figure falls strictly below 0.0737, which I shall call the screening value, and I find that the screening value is 5971.16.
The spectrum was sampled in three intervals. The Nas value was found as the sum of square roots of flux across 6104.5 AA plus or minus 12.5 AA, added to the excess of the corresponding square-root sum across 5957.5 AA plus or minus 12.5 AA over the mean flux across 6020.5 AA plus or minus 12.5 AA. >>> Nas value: 53.5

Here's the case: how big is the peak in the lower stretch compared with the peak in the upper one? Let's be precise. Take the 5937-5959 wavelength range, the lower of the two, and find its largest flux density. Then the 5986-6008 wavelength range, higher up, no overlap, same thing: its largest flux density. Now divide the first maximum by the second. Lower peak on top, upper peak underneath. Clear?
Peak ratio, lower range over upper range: 1.00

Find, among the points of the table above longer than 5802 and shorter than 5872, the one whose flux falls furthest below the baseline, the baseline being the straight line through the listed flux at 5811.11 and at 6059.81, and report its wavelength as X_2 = 5856.78 AA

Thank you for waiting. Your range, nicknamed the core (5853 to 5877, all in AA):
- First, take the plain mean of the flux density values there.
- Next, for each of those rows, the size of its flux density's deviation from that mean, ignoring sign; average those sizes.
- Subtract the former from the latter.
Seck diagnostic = -12.3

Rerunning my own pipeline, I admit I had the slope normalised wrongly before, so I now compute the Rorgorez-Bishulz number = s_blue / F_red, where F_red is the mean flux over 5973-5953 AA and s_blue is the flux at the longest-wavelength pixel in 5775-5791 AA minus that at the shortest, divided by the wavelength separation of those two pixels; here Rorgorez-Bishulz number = -0.011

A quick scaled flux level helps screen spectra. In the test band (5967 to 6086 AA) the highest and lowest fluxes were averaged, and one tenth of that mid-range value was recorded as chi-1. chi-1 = 1.34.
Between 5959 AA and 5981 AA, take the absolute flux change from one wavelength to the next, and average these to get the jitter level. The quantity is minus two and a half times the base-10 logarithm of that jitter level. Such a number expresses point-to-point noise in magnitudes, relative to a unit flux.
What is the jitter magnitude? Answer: 0.32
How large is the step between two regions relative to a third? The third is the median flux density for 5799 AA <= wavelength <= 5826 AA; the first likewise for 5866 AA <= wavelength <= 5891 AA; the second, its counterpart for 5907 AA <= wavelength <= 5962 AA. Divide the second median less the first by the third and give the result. 0.00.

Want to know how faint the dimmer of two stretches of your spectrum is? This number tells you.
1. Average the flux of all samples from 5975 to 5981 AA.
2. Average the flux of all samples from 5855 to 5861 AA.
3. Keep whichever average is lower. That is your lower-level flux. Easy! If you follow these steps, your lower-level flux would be 12.4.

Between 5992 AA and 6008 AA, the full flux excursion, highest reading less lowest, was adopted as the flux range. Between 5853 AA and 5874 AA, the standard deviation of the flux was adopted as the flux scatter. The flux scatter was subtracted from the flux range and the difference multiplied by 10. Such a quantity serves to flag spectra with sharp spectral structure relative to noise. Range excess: 17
